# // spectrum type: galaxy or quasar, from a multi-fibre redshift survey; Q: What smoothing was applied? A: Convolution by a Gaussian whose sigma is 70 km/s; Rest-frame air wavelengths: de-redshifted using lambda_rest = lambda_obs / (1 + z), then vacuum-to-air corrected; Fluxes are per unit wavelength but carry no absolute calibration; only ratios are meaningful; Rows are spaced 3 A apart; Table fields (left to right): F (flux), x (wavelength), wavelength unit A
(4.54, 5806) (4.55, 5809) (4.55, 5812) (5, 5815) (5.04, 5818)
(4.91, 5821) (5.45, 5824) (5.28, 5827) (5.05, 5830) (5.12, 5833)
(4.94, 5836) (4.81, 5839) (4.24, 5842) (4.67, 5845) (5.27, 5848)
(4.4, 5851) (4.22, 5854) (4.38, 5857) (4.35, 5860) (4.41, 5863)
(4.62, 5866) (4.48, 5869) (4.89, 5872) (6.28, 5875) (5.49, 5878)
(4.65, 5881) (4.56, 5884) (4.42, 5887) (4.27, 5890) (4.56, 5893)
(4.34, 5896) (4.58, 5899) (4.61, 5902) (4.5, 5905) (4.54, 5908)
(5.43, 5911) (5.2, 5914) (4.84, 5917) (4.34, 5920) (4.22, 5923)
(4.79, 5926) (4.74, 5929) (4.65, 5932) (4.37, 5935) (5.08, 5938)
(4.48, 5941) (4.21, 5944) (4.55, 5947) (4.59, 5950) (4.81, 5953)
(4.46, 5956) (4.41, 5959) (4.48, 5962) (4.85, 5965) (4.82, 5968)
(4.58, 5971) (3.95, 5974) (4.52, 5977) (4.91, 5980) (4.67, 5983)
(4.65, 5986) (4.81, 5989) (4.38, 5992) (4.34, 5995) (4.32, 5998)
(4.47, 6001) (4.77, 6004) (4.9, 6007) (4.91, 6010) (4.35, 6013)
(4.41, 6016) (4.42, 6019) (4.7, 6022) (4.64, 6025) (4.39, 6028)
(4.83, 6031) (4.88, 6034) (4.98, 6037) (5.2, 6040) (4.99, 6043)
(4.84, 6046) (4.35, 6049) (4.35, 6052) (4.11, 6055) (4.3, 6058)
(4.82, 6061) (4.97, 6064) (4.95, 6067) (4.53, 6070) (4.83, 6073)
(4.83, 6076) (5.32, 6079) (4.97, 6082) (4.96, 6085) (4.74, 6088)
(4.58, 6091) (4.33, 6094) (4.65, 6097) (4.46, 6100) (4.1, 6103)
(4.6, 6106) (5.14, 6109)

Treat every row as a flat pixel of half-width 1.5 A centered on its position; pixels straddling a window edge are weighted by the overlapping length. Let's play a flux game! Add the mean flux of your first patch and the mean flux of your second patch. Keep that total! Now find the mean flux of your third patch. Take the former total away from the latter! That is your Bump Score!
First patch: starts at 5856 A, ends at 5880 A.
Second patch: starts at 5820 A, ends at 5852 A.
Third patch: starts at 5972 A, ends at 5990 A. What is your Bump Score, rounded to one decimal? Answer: -5.2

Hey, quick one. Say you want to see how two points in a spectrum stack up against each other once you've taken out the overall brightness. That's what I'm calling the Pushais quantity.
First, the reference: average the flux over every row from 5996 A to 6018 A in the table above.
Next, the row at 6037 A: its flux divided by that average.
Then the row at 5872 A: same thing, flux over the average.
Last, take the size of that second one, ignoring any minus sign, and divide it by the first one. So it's 0.98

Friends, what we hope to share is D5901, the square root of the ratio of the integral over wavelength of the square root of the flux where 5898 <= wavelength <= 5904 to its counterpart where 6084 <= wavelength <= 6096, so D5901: 0.71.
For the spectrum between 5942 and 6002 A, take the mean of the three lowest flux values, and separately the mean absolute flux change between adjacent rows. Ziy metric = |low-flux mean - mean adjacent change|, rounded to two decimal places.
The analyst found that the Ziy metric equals 3.93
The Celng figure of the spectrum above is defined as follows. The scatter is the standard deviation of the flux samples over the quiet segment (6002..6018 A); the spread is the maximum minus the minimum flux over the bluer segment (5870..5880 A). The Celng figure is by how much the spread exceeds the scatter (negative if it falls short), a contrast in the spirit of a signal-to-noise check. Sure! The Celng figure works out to 1.1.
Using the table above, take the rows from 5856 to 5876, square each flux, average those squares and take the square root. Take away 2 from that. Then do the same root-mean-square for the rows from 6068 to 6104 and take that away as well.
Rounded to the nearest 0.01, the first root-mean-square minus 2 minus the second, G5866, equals -1.89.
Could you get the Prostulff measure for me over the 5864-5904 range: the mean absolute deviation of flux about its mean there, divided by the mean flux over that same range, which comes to 0.078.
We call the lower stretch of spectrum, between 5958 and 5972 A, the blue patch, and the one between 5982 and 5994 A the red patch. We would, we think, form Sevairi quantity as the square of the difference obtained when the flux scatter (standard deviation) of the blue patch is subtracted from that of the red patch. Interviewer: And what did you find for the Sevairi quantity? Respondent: 0.000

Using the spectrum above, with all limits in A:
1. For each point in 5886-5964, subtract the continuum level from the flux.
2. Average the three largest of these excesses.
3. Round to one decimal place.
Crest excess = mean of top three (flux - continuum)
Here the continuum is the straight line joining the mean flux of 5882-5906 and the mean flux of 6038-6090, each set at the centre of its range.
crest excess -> 0.7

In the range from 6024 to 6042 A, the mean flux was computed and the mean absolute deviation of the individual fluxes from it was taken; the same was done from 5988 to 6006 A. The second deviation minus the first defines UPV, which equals -0.02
